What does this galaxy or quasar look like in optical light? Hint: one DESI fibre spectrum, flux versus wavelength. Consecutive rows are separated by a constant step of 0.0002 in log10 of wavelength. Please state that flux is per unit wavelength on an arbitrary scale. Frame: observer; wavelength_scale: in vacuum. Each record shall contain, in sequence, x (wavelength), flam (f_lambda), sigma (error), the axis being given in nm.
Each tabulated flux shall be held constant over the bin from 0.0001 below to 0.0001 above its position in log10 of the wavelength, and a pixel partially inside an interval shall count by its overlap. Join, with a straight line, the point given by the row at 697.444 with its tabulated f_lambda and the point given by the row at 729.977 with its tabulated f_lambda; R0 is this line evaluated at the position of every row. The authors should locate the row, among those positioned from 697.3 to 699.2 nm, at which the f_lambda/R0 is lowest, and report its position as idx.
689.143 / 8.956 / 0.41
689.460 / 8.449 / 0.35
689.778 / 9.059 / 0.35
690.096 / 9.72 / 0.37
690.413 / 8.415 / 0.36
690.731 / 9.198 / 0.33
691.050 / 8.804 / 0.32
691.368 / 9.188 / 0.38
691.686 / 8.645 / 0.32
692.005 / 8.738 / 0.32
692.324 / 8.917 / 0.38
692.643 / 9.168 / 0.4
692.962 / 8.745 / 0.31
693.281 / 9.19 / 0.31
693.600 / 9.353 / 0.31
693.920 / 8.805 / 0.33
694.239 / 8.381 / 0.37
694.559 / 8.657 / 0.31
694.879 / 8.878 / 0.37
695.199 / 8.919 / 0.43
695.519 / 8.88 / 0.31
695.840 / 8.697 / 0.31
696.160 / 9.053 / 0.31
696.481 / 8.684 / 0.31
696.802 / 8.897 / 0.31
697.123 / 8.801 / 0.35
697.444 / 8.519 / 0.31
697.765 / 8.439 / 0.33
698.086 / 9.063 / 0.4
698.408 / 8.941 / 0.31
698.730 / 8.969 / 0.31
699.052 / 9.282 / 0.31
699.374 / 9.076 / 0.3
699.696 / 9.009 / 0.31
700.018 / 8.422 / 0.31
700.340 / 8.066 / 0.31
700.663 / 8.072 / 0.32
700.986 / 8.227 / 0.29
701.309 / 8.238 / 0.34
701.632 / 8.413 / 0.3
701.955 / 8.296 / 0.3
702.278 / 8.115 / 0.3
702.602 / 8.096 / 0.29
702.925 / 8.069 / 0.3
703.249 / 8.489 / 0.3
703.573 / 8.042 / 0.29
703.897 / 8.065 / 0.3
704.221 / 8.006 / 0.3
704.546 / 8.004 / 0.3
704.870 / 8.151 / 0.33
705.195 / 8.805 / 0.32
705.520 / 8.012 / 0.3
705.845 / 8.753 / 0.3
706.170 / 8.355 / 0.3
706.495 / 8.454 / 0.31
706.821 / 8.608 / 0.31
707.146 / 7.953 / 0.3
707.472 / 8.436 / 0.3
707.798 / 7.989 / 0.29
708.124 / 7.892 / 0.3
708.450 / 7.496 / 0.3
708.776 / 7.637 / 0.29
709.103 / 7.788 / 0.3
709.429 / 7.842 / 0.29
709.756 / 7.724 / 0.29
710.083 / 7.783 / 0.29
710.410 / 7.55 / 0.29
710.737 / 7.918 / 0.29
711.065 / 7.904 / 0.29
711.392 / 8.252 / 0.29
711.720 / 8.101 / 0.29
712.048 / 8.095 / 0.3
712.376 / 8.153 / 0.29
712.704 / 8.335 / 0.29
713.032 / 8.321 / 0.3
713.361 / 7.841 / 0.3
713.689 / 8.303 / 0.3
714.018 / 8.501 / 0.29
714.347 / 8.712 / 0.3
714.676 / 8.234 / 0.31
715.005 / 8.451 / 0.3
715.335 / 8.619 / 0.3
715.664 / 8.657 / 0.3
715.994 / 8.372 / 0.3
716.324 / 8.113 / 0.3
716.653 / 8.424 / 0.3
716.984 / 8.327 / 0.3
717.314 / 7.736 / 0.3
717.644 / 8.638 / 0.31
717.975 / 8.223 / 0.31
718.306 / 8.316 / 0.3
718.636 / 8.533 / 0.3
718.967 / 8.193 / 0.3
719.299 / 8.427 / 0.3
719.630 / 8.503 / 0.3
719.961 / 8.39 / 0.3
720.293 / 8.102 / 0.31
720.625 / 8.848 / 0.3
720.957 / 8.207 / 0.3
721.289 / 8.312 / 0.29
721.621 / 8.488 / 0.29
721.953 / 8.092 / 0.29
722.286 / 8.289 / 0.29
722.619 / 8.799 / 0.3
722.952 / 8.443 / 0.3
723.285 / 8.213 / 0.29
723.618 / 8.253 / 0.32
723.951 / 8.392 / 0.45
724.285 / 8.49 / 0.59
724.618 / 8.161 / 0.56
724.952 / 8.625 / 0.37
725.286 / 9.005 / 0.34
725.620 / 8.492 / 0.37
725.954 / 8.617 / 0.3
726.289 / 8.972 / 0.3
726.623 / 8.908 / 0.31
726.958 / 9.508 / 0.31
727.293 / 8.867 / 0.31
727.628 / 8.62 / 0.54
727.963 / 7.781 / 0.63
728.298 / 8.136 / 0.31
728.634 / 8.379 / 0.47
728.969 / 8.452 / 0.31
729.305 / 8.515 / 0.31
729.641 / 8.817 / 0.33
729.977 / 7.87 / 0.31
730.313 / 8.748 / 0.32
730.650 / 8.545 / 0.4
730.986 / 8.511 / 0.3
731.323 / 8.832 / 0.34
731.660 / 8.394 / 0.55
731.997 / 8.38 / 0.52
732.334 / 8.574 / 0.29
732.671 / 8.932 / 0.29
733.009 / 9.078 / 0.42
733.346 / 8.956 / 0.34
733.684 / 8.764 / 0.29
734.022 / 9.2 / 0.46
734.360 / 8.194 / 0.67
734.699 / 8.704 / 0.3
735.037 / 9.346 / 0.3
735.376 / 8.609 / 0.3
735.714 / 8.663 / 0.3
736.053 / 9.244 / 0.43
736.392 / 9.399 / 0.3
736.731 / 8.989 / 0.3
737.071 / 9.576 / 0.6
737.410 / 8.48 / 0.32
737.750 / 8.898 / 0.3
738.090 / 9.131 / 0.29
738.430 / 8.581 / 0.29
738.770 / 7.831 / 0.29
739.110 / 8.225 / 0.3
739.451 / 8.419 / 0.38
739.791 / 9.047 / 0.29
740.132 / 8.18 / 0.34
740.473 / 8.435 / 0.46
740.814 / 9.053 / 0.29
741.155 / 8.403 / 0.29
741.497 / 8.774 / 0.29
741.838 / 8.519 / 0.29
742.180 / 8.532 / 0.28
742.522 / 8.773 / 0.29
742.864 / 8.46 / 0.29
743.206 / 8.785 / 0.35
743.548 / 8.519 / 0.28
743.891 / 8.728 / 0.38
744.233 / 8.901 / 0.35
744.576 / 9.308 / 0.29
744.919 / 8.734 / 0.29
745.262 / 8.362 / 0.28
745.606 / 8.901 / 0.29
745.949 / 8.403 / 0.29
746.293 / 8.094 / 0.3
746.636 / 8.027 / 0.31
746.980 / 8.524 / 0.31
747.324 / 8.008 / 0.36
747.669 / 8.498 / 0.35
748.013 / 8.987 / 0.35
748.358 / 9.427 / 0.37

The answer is 697.765 nm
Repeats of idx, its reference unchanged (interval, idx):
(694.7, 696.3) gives 695.840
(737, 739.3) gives 738.770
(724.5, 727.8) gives 724.618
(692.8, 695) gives 694.239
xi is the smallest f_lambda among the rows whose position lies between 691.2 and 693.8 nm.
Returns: 8.645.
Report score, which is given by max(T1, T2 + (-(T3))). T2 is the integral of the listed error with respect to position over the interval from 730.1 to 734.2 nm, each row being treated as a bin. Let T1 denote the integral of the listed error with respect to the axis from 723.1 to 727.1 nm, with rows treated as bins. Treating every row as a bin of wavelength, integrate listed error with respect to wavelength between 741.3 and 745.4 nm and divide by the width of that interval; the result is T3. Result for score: 1.5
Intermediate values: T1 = 1.50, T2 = 1.544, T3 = 0.305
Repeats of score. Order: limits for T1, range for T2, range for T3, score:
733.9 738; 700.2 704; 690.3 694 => 1.6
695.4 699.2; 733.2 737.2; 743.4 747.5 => 1.2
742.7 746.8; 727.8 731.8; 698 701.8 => 1.3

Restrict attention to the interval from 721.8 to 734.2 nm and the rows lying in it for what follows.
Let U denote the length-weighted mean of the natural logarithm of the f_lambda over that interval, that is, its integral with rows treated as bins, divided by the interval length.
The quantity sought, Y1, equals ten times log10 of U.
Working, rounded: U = 2.15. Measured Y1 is 3.32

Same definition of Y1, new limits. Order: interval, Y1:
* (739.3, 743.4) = 3.33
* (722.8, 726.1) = 3.30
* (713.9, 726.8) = 3.29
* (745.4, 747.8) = 3.26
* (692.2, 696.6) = 3.39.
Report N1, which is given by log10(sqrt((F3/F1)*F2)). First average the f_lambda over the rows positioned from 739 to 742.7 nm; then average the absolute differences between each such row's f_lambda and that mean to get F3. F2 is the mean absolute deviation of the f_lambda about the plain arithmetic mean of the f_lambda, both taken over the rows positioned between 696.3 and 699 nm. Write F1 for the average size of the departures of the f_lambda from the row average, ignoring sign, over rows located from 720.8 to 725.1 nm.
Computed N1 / -0.28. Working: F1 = 0.16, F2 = 0.18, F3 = 0.24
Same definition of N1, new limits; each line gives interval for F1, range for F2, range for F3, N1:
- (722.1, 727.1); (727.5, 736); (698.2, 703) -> -0.22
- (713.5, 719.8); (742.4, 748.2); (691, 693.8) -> -0.22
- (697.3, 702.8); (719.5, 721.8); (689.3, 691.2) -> -0.36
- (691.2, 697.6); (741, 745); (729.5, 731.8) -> -0.33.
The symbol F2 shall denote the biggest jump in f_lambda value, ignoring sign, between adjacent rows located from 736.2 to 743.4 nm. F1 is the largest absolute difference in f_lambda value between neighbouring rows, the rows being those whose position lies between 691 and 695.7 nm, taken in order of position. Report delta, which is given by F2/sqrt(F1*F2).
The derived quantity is 1.41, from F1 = 0.55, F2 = 1.10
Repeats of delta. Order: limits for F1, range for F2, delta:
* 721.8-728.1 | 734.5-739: 1.14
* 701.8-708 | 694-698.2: 0.89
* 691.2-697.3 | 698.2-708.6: 1.20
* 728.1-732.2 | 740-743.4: 0.83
